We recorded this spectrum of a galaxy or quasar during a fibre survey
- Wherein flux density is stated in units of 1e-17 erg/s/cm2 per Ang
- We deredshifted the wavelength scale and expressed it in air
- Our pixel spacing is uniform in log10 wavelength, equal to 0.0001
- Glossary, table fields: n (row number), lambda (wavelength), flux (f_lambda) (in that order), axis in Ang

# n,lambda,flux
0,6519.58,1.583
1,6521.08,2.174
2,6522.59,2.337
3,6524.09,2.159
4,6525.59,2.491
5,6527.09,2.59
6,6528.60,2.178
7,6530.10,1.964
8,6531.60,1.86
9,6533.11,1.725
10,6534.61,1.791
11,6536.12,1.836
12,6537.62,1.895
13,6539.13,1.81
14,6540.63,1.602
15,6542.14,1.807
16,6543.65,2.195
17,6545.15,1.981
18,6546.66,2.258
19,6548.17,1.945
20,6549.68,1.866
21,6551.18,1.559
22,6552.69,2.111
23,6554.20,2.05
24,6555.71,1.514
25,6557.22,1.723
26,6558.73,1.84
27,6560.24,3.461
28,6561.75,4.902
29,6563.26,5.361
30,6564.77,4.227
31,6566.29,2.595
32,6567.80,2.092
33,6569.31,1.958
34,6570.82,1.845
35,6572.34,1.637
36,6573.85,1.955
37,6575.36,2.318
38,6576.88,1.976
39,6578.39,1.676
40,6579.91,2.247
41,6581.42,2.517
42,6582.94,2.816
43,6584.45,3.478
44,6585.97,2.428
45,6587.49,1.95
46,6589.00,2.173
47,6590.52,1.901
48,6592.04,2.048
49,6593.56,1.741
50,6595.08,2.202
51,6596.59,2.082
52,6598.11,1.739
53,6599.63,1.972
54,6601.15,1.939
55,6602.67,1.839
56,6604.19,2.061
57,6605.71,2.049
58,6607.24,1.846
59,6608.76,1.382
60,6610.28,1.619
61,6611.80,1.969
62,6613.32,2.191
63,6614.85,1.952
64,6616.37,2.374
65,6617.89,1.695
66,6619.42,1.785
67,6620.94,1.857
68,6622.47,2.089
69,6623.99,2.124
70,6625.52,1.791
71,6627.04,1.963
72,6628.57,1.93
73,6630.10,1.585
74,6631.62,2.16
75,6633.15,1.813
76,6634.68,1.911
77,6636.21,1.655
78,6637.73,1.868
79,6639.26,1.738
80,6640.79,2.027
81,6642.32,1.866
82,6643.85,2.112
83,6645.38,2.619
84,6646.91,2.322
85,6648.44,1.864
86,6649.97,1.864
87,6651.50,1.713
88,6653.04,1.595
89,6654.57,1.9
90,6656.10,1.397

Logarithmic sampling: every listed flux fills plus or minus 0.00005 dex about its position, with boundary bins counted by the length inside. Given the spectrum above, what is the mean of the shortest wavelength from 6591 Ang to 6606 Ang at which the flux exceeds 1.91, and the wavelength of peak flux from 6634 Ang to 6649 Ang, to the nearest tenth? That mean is 6618.7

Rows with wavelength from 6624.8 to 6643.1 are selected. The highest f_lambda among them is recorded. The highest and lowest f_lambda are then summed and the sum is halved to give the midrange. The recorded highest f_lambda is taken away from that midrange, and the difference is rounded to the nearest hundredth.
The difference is -0.29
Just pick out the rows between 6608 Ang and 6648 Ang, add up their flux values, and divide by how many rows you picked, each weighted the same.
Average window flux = 1.94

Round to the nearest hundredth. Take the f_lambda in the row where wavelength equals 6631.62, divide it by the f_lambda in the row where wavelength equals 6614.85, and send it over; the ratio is 1.11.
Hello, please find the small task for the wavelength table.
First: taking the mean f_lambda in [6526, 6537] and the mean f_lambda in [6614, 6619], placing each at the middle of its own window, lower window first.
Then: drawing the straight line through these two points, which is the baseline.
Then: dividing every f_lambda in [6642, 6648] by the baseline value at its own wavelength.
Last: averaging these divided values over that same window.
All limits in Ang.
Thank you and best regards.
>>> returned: 1.1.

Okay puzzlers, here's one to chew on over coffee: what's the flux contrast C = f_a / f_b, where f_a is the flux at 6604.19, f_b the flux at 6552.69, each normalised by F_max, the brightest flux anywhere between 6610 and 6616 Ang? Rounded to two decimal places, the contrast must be 0.98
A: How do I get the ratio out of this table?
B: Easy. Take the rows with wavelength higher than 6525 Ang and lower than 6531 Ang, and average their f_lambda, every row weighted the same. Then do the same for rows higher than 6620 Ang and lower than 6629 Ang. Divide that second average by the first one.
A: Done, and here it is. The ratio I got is 0.85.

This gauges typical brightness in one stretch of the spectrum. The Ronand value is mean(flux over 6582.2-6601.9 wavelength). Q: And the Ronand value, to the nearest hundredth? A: 2.19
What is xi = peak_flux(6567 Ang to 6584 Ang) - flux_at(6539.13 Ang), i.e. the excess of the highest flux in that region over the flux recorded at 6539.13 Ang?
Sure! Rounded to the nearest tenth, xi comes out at 1.0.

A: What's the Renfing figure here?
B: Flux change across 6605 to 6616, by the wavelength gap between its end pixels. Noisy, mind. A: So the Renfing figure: -0.01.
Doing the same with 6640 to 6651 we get -0.02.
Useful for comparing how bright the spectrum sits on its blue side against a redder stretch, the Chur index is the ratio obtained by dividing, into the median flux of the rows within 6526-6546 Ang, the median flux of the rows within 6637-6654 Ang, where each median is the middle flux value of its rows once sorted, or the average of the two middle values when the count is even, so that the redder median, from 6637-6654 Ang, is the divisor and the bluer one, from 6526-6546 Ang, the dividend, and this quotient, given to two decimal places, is 1.00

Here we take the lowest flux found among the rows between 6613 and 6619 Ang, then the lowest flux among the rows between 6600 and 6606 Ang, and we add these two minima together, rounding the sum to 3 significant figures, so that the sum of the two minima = 3.53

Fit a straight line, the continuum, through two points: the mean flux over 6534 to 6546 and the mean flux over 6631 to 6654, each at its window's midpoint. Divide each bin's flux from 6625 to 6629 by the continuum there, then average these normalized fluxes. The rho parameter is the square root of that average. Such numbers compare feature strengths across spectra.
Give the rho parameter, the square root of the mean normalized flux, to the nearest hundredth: 0.99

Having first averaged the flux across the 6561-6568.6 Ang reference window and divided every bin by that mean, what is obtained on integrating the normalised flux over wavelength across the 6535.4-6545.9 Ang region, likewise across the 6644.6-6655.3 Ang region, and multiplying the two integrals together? 28.6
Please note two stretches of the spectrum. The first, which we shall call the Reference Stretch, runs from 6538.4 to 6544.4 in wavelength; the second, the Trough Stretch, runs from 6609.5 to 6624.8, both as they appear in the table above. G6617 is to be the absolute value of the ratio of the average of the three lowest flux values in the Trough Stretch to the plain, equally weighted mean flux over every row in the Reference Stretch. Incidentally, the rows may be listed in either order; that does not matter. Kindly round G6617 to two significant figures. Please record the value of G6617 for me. 0.92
